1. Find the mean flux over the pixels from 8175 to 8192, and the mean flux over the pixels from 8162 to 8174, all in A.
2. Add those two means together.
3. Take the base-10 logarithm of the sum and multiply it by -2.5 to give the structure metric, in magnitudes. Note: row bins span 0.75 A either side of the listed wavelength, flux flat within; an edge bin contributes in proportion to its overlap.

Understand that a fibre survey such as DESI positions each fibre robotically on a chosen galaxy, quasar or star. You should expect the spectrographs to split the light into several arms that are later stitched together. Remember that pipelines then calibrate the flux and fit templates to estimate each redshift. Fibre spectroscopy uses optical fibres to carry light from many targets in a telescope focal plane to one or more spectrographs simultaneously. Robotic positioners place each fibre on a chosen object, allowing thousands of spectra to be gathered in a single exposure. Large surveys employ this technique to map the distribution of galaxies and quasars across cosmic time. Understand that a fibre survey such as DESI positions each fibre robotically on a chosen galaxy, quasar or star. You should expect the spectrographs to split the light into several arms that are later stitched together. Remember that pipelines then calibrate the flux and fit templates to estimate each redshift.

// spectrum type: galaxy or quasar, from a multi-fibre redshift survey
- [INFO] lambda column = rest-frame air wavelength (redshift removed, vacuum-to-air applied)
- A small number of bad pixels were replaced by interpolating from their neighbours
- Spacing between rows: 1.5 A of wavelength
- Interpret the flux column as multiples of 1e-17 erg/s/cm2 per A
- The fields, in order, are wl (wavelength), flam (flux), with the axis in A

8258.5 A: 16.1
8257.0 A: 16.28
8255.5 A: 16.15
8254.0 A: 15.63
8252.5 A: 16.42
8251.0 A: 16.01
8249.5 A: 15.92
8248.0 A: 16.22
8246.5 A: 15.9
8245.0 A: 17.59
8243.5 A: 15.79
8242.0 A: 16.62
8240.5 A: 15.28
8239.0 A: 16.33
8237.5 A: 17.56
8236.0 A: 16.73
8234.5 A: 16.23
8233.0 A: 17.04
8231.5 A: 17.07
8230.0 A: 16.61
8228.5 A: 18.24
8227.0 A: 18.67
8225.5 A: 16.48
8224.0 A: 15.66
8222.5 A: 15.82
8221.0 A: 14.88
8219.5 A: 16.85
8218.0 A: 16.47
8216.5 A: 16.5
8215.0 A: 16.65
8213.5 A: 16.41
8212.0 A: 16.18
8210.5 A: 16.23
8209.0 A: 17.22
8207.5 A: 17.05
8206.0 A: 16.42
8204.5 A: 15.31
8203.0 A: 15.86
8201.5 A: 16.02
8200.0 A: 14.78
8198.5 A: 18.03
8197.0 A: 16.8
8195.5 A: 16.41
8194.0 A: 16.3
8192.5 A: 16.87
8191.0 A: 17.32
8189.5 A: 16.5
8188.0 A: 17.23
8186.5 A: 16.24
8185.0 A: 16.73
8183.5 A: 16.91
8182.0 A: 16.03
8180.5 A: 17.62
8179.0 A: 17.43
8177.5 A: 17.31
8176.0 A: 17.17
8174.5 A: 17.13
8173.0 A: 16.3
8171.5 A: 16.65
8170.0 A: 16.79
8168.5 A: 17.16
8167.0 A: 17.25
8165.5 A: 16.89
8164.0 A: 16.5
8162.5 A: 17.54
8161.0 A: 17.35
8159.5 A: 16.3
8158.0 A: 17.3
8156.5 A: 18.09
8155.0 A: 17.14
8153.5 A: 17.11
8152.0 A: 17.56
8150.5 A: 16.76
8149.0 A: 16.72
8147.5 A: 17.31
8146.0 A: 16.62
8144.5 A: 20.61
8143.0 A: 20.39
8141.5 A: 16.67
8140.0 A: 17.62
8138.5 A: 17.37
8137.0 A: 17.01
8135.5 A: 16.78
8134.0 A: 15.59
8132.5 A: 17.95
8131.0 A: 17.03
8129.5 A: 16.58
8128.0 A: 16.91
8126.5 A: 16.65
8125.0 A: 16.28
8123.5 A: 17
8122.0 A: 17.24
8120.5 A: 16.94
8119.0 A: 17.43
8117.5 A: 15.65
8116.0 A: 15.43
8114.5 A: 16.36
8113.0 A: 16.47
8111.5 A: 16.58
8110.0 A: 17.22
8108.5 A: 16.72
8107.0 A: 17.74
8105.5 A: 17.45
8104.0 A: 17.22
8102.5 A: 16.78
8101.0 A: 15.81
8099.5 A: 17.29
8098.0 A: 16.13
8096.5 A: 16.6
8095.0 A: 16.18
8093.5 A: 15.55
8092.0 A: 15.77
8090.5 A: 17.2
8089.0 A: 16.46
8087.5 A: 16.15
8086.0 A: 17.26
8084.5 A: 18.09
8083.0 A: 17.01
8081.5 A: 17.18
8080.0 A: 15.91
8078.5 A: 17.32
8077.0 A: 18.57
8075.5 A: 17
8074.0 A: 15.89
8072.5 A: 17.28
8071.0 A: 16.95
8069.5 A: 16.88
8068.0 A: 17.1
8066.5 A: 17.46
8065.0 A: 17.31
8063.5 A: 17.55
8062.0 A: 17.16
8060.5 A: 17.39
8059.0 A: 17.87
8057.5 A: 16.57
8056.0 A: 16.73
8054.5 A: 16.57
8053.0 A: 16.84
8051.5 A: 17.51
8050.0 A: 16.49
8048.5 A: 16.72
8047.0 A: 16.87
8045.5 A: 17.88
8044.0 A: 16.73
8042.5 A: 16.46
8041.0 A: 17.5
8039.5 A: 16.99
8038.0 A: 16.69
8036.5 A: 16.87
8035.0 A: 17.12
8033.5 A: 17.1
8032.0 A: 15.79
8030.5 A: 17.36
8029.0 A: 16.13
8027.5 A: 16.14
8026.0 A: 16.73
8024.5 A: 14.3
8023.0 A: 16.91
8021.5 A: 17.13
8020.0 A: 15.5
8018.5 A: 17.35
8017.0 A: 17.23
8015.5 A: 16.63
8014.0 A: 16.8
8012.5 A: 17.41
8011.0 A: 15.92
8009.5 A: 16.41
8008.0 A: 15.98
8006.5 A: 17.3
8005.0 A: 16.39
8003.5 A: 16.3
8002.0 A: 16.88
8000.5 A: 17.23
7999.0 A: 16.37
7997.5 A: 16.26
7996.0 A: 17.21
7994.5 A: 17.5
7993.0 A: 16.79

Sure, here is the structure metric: -3.82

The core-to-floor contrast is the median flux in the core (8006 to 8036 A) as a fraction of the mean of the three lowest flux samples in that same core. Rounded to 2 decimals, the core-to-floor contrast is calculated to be 1.10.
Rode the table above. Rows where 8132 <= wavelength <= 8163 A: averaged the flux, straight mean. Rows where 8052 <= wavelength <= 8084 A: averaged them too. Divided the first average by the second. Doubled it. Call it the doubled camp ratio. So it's 2.04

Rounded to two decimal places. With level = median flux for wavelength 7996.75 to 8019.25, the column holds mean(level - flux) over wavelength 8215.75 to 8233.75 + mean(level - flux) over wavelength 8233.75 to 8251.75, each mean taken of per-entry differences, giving 0.22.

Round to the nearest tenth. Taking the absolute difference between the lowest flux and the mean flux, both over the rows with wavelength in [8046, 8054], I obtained 0.4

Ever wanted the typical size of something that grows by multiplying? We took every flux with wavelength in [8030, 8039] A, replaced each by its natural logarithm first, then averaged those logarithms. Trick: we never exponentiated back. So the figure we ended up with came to 2.822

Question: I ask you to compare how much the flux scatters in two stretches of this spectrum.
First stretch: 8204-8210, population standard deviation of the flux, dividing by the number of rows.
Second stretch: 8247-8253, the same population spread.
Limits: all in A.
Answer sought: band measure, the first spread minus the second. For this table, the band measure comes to 0.6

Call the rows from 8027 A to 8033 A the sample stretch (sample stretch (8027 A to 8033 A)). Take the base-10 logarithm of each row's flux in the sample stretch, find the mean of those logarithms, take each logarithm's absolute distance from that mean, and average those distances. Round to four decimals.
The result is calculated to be 0.0131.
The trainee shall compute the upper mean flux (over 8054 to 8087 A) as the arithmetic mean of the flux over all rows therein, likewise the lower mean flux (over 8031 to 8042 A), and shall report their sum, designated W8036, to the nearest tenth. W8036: 34.0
